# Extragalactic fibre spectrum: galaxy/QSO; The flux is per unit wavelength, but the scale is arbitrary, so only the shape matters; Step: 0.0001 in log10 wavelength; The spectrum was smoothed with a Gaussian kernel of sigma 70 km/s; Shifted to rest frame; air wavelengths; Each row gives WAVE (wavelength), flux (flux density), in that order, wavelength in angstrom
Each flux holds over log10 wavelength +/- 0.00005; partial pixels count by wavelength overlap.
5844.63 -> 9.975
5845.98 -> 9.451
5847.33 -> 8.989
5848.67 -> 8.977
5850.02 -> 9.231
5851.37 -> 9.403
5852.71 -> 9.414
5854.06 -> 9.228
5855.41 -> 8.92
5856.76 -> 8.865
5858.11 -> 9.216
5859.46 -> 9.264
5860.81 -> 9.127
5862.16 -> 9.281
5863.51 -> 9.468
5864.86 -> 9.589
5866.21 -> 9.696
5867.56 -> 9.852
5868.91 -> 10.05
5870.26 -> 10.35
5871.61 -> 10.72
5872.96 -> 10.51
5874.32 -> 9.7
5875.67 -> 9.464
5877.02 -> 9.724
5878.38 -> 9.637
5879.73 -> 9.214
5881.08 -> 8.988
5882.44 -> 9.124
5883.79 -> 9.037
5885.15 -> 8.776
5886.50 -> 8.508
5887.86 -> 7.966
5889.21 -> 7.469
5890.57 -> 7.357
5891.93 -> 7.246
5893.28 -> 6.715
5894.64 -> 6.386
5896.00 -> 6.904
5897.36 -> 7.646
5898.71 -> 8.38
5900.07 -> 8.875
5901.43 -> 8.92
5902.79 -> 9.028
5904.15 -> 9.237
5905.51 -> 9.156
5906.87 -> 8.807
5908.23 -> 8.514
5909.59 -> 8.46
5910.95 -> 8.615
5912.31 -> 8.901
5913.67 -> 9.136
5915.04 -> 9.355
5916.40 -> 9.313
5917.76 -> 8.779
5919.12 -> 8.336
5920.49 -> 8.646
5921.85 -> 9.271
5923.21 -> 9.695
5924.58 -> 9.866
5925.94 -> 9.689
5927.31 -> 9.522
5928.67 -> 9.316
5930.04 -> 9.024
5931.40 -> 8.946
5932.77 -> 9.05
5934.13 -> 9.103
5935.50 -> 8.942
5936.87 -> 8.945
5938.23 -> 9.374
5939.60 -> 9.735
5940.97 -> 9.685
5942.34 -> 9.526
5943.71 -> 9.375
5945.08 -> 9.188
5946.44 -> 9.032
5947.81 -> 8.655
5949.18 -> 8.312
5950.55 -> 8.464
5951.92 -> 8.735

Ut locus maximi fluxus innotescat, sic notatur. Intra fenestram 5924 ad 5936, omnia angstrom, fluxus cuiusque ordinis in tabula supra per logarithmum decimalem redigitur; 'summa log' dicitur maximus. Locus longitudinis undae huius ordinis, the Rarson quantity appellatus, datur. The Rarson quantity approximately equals 5924.58 angstrom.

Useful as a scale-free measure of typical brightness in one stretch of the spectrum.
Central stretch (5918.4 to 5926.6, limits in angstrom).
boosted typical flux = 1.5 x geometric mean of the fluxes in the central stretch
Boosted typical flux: 13.8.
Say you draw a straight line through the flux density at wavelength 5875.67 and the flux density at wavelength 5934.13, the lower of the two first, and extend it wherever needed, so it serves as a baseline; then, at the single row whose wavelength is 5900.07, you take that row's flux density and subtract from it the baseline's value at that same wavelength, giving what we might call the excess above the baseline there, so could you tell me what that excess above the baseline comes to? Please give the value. -0.44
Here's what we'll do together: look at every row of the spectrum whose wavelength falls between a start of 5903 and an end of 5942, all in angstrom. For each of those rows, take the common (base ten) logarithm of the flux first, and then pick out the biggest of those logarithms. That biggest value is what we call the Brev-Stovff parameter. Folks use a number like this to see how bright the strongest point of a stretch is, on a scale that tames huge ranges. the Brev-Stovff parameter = 0.99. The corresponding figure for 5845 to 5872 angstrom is 1.03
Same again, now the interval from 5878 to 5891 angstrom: 0.98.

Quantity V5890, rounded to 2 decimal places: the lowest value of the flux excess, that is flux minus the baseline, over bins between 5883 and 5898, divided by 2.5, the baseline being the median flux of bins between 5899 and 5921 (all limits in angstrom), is -1.00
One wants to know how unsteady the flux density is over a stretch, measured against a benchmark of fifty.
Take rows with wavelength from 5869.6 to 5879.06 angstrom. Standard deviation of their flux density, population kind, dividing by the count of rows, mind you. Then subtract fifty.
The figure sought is -49.54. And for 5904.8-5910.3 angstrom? -49.72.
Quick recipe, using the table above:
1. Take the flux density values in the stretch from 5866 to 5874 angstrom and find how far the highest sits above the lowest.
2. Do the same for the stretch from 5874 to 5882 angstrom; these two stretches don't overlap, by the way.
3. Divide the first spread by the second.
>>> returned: 1.4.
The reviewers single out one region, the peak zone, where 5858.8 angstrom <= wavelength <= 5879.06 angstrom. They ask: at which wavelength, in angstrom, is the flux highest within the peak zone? 5871.61 angstrom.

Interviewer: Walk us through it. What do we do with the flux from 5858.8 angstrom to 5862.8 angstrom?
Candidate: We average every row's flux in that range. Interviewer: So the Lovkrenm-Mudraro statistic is 9.22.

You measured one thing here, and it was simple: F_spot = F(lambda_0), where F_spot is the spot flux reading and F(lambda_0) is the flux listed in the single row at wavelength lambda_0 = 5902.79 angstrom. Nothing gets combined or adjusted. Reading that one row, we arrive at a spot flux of 9.028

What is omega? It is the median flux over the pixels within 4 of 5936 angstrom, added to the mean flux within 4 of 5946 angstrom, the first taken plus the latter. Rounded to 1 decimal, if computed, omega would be 18.1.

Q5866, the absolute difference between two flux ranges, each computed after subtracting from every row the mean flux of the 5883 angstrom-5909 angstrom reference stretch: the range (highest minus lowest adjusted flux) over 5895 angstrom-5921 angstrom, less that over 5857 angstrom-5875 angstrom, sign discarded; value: 0.86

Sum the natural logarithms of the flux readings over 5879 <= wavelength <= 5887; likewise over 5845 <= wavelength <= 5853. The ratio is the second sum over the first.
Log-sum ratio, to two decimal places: 1.02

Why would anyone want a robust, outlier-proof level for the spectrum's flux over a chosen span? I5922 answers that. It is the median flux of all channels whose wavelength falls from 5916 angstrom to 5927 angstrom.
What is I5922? 9.3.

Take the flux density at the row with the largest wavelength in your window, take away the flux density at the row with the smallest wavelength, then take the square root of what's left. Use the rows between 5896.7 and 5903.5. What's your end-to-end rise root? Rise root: 1.18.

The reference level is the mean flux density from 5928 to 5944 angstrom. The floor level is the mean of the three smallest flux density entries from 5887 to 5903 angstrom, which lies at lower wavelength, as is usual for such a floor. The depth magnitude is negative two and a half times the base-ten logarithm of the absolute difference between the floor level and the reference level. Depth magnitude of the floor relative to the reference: -1.0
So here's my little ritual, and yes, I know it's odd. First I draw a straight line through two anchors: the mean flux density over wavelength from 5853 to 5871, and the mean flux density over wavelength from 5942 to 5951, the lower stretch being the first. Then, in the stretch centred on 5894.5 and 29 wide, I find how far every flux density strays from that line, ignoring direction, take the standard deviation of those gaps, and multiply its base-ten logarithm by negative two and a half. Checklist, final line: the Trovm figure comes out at 0.1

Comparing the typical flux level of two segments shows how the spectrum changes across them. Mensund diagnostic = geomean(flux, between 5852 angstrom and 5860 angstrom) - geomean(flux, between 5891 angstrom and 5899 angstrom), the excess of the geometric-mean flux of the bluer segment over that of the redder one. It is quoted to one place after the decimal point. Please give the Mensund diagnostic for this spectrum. 2.0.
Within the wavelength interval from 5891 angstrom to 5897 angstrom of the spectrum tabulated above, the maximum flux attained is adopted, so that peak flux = 7.246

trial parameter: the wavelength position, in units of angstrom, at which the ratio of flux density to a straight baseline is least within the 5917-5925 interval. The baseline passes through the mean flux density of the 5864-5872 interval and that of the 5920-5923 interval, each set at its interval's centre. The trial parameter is 5919.12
